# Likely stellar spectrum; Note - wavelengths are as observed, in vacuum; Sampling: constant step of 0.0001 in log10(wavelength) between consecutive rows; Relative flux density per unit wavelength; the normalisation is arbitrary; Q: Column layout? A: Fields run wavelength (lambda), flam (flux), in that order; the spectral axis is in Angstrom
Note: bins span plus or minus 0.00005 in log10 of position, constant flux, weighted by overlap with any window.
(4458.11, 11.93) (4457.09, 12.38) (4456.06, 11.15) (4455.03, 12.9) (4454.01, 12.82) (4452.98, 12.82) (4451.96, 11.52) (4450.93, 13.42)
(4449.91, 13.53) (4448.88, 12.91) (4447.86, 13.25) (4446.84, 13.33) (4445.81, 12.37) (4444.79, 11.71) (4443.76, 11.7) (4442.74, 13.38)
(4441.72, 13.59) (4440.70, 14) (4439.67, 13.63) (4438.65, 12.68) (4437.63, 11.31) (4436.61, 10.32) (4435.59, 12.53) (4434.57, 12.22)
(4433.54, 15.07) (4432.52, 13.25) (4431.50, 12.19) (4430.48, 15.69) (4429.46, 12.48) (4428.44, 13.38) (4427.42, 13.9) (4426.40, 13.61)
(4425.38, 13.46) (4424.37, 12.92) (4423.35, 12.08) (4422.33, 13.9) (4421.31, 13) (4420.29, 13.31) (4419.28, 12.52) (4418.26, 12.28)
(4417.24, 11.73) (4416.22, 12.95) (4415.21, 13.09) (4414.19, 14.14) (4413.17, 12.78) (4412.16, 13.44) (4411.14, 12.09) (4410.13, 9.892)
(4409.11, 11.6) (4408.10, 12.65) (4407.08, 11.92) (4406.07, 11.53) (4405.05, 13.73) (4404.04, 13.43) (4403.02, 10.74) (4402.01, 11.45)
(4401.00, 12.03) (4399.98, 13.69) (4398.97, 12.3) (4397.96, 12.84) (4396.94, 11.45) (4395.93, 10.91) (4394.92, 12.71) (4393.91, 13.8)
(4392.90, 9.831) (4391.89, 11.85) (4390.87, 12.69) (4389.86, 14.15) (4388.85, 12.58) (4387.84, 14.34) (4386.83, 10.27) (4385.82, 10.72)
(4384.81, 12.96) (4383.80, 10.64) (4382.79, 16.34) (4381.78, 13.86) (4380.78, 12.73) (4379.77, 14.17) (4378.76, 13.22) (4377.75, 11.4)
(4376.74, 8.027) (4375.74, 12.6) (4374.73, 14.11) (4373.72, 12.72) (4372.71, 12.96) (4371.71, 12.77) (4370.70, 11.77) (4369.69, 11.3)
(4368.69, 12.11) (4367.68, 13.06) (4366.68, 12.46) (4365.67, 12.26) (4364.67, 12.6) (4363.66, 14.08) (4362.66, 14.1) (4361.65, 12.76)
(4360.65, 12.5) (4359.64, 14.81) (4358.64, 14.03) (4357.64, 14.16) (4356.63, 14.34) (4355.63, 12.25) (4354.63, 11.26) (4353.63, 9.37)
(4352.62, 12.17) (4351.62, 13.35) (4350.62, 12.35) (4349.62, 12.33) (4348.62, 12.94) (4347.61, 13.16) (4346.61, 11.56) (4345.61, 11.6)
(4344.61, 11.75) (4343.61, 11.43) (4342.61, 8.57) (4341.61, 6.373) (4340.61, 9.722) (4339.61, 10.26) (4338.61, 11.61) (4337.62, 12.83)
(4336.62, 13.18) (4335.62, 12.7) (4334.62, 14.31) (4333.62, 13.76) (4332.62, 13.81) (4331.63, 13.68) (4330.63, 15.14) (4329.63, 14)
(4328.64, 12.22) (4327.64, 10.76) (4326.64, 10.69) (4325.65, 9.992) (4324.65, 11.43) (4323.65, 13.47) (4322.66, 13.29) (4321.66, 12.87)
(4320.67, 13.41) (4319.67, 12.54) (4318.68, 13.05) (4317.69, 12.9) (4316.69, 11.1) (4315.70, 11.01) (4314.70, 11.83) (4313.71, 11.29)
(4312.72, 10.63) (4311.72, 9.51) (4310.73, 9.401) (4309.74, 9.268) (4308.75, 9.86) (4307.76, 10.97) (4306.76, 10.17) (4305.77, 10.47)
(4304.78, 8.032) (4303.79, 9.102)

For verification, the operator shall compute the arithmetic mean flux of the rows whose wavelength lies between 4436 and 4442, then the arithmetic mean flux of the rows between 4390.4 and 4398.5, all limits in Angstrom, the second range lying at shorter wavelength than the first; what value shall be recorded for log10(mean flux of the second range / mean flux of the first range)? -0.020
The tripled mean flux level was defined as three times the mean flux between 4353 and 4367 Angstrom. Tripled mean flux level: 38.8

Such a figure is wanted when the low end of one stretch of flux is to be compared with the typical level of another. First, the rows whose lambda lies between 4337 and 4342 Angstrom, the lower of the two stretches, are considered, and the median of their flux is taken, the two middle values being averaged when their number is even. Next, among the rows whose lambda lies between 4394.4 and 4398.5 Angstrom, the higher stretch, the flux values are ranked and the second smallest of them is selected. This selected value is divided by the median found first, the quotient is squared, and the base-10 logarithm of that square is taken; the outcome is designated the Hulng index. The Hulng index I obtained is 0.10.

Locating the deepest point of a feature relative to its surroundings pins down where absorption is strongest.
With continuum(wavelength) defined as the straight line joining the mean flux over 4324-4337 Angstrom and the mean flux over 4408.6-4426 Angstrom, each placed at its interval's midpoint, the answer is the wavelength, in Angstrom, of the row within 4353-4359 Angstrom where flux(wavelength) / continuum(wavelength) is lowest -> 4353.63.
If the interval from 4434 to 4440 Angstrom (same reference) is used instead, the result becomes 4436.61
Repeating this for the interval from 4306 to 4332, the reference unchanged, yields 4309.74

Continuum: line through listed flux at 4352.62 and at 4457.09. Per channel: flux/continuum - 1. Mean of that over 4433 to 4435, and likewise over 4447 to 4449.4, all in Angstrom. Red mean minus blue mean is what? -0.05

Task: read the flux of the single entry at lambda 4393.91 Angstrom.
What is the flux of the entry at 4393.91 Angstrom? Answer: 13.8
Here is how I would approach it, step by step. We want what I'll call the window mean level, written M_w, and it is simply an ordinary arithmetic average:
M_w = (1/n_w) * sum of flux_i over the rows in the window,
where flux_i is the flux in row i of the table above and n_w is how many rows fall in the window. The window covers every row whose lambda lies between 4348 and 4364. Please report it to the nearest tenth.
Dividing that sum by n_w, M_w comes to 12.9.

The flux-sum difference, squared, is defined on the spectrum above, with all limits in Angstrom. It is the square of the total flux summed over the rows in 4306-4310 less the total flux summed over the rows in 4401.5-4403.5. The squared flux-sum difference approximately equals 327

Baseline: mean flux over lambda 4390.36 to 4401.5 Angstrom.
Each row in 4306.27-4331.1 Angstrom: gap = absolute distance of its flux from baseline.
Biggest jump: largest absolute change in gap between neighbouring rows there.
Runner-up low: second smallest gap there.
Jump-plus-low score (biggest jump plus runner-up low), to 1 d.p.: 2.1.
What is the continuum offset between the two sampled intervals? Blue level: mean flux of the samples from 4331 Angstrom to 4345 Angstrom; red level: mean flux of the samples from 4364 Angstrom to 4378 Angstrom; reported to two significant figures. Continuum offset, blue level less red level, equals -0.44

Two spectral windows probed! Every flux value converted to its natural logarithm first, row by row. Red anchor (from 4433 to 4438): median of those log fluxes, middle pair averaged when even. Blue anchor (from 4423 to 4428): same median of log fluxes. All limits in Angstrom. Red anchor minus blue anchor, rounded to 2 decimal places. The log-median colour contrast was -0.10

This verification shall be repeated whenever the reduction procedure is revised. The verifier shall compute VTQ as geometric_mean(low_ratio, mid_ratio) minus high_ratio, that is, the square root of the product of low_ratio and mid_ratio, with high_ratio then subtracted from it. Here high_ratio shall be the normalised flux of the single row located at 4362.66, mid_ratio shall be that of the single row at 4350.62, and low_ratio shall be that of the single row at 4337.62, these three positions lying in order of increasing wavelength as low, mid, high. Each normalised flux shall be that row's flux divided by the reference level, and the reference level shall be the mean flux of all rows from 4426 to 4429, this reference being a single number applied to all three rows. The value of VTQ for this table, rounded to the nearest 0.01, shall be -0.11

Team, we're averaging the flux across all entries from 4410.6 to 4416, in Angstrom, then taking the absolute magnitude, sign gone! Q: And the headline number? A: 13.1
